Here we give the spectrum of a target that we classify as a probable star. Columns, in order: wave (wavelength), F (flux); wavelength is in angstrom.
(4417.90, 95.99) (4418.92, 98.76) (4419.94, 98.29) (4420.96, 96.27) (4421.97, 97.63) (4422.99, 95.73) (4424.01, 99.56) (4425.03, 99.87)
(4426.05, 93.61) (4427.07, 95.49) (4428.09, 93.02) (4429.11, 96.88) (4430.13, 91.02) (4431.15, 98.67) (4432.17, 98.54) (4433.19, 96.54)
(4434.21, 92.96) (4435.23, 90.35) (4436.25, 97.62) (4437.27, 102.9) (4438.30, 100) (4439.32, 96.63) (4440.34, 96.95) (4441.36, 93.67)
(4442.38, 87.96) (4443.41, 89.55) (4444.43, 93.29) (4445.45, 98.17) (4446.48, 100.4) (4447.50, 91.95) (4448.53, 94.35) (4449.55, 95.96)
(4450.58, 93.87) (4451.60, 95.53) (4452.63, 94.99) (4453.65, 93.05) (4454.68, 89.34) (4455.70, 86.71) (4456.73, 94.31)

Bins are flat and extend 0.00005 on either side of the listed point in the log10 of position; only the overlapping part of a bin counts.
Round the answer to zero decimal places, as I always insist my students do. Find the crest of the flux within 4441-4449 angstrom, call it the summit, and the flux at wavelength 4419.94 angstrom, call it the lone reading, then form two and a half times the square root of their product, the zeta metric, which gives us 248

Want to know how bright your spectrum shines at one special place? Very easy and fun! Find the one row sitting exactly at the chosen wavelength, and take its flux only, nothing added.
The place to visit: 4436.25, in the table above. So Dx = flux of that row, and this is 97.62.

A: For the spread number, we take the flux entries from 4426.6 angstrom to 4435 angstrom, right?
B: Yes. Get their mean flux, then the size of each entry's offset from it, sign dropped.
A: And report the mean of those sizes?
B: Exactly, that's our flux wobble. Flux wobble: 2.3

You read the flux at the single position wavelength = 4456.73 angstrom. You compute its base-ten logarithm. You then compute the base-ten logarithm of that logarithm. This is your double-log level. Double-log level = 0.295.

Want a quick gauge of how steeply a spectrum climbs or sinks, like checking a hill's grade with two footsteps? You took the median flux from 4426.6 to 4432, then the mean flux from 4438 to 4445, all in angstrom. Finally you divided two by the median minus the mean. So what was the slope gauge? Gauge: 1.3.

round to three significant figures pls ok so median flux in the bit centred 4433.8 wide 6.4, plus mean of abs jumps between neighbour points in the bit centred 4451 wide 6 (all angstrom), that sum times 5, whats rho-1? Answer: 493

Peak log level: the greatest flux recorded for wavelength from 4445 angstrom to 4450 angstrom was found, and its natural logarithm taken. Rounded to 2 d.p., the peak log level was 4.61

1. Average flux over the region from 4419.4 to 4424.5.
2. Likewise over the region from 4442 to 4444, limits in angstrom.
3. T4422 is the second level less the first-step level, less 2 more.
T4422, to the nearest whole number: -11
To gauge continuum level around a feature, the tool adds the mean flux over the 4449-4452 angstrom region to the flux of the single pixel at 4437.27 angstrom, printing 198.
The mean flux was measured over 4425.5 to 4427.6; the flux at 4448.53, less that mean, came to -0.2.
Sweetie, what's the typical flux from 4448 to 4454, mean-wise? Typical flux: 94.6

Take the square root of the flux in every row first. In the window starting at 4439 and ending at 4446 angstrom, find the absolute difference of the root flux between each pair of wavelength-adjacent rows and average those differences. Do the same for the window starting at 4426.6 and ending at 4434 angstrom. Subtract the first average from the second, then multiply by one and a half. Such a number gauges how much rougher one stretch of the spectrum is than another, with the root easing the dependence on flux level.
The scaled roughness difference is 0.029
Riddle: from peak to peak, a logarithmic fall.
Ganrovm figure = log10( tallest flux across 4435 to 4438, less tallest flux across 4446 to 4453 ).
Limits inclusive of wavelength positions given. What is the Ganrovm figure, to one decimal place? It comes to 0.4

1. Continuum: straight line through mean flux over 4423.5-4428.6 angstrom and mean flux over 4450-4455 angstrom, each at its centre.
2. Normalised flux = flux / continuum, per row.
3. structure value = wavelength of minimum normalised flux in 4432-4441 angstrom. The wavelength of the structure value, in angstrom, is 4435.23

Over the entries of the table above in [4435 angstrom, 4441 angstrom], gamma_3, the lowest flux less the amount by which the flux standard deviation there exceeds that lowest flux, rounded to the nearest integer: 177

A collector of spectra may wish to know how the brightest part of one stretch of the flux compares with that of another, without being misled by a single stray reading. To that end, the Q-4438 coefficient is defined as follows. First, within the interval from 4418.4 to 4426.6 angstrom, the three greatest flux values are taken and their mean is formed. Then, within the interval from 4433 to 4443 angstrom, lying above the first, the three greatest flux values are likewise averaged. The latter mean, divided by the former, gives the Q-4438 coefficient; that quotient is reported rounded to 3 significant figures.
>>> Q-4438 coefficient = 1.01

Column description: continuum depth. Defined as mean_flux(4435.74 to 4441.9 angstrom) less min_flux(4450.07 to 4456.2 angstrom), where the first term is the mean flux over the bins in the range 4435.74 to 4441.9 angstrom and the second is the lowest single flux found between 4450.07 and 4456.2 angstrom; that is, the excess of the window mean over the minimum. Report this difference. 11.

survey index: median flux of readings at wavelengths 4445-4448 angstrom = 98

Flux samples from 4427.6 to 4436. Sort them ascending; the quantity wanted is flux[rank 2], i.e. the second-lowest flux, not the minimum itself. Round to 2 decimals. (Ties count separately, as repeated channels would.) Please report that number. 91.02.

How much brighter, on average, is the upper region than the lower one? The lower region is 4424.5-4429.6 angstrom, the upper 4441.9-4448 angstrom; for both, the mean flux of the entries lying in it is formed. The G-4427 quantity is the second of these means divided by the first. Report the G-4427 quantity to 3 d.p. 0.977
